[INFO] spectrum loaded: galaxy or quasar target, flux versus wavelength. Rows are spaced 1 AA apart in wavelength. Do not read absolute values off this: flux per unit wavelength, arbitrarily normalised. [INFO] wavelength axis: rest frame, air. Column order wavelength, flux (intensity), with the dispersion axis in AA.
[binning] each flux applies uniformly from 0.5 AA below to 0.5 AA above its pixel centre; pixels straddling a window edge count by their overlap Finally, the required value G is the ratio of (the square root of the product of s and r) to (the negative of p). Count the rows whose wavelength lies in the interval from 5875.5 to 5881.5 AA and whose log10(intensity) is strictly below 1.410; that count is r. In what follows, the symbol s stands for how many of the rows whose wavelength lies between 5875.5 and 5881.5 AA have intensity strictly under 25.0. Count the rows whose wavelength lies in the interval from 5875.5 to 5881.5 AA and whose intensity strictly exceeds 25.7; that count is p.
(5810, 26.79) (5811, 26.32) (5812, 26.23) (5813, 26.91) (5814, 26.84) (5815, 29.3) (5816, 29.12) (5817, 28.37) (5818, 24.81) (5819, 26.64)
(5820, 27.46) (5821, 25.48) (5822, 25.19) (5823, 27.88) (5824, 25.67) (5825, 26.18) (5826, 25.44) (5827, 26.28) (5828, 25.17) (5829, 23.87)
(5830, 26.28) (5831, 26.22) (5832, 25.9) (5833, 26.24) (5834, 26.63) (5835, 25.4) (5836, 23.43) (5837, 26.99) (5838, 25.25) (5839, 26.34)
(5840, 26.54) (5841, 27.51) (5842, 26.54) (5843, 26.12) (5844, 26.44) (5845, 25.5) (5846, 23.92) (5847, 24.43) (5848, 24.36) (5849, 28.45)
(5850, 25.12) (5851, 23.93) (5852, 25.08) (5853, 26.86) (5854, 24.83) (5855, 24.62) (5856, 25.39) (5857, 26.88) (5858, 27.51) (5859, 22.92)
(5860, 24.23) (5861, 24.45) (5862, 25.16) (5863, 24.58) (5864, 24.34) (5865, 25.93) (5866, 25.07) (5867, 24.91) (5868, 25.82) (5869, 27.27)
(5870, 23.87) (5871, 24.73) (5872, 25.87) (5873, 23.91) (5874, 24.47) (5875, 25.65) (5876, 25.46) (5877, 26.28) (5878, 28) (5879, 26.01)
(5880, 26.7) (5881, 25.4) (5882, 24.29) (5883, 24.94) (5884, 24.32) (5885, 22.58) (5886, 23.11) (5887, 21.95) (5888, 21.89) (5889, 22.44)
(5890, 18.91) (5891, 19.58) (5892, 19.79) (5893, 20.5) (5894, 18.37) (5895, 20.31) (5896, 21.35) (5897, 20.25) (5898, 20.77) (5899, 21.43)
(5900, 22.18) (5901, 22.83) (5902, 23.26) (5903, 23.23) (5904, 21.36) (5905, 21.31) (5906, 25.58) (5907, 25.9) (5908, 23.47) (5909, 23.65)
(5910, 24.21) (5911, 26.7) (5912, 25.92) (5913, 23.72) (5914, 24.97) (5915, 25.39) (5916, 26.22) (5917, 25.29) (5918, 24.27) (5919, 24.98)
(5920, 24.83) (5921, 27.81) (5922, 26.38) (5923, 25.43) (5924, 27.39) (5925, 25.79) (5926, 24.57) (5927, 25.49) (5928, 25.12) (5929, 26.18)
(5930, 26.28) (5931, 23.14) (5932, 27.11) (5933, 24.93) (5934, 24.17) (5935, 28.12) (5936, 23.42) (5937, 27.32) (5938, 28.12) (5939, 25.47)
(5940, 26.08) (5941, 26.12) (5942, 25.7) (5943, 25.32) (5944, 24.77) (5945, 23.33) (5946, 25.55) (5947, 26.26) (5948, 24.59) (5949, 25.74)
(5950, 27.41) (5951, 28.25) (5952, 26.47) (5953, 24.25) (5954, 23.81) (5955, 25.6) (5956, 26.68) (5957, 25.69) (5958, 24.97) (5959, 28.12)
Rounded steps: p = 4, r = 2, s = 0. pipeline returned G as 0.0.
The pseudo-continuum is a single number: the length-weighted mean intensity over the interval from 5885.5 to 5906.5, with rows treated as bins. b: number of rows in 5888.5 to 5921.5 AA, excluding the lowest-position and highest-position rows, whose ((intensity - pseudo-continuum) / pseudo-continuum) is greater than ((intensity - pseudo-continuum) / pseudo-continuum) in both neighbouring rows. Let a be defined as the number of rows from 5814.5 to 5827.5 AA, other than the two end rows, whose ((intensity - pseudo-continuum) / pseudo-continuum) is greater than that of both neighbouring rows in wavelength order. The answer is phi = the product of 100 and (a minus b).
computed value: -400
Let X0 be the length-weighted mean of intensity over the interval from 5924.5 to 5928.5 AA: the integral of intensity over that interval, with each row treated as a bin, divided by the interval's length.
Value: 25.2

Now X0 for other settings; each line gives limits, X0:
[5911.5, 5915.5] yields 25.0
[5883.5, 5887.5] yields 23.0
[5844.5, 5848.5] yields 24.6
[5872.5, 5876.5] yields 24.9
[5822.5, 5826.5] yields 26.3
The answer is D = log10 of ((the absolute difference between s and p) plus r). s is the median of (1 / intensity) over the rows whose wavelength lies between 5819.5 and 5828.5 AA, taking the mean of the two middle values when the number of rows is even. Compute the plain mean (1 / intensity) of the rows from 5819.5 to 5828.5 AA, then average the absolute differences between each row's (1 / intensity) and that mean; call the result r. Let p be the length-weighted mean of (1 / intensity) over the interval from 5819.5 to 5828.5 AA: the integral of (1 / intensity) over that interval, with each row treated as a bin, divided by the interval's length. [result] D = -2.77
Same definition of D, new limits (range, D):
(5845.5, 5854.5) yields -2.68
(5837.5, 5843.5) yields -3.10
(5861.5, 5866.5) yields -3.09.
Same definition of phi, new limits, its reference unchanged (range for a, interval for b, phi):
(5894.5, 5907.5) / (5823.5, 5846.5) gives -500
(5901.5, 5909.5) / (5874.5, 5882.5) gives -100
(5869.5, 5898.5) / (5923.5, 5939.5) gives 400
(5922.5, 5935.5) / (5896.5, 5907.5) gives 300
